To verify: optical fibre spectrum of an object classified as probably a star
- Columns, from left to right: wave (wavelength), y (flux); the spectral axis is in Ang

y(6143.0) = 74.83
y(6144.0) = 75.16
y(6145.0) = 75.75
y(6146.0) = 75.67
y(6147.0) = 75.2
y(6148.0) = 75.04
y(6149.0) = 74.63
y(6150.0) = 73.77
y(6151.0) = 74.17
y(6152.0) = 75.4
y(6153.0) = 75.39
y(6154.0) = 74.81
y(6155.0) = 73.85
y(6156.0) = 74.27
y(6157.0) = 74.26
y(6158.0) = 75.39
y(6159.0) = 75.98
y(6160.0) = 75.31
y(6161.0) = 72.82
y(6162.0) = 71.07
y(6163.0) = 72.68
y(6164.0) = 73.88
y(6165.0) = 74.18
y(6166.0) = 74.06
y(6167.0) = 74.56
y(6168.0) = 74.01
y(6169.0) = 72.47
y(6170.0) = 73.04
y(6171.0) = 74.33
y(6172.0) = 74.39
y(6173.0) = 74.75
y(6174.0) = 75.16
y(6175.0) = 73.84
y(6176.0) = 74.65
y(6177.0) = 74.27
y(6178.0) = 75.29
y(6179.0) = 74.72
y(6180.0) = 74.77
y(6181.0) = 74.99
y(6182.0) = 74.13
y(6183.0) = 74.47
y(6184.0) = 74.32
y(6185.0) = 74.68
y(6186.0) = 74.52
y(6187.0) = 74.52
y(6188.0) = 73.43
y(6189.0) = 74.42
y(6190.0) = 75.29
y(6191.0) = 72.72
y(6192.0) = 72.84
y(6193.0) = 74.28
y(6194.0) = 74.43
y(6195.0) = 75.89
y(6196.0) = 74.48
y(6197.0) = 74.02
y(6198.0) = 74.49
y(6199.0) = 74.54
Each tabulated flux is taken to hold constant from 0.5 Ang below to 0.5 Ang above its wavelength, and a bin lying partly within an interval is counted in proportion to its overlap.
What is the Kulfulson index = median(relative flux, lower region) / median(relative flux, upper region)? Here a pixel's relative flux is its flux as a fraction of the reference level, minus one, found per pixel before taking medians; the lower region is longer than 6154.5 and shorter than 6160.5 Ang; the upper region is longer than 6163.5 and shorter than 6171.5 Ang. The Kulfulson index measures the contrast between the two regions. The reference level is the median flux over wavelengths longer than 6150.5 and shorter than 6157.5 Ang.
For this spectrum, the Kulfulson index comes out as -2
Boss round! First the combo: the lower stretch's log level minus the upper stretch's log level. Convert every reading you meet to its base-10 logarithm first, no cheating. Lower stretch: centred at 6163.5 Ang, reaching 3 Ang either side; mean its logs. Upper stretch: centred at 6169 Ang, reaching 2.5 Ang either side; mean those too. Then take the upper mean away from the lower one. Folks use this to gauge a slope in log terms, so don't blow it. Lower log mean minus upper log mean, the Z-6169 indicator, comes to -0.0034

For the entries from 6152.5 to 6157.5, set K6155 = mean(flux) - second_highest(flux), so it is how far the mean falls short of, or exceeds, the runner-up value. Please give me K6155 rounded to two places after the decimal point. -0.29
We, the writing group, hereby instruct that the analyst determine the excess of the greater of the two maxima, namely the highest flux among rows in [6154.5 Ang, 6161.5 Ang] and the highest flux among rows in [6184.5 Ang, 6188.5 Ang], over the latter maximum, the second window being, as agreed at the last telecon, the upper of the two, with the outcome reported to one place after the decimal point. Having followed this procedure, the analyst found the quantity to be 1.3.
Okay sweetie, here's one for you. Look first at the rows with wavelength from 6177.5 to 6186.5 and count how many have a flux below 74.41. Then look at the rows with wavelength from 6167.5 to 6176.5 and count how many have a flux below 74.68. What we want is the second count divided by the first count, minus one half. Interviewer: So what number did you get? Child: 3.0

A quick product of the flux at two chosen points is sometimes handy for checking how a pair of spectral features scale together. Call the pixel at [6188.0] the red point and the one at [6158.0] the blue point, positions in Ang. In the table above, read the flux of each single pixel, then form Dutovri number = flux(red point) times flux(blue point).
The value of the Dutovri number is 5536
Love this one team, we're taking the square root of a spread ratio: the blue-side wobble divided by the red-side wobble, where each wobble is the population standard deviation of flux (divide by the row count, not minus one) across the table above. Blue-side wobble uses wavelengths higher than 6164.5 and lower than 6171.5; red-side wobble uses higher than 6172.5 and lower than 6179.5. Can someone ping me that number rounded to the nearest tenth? 1.2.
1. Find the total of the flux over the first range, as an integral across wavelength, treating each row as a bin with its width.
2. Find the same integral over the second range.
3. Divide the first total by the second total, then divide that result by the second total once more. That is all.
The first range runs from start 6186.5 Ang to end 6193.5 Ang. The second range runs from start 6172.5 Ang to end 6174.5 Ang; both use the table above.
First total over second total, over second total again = 0.023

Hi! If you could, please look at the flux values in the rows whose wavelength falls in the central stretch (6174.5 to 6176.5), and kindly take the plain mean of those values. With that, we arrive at 74.2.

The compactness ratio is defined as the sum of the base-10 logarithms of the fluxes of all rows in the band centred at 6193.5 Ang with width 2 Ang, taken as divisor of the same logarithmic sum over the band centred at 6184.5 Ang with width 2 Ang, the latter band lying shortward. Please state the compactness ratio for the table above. 1.0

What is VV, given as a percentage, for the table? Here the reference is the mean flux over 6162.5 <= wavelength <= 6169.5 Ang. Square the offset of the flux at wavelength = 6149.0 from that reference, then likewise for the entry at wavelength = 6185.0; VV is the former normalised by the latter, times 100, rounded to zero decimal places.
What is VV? 90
